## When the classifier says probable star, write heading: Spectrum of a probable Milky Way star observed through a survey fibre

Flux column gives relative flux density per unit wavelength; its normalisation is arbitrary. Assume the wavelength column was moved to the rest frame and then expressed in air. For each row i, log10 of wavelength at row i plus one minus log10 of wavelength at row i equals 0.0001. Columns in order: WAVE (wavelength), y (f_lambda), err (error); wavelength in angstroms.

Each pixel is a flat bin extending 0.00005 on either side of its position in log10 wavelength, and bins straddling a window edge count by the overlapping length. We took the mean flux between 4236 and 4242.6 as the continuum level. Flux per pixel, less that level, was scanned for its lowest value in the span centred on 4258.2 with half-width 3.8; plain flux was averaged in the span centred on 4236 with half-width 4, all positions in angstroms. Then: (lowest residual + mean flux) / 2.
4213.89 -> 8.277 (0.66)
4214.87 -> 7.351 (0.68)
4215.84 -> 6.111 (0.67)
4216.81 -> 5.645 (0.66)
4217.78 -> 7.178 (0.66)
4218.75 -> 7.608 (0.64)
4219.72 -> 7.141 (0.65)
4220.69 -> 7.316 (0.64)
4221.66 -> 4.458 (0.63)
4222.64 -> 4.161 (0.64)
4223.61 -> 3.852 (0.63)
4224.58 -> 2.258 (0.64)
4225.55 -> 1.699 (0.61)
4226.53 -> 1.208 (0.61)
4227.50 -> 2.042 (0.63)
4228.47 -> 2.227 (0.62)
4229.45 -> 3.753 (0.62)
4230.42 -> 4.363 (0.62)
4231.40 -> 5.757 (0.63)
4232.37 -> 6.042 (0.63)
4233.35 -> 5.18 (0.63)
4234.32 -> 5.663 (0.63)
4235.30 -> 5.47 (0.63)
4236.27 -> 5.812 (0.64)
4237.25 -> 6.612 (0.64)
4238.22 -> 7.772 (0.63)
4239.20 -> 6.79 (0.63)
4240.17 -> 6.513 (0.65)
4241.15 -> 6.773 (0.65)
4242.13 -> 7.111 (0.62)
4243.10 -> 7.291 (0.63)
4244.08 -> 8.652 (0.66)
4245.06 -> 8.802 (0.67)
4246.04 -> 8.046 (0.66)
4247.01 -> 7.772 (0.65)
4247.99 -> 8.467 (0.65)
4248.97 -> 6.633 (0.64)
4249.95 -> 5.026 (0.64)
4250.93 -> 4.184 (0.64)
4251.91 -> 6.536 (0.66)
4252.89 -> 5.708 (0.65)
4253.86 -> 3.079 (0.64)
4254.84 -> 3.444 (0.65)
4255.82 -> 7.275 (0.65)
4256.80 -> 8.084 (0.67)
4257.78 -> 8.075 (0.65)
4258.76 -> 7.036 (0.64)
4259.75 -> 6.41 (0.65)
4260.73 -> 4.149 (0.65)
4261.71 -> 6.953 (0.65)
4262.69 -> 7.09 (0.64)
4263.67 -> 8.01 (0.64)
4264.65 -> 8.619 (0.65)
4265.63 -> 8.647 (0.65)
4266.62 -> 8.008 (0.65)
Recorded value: 1.42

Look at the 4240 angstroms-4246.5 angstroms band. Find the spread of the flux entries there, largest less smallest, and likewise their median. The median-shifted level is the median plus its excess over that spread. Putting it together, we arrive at 12.3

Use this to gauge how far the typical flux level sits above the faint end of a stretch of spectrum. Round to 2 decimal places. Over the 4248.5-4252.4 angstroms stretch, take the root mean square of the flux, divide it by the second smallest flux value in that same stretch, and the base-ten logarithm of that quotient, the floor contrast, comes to 0.05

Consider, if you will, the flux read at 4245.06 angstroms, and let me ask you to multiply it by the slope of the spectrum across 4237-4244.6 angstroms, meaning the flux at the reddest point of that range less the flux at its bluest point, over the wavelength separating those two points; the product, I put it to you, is 3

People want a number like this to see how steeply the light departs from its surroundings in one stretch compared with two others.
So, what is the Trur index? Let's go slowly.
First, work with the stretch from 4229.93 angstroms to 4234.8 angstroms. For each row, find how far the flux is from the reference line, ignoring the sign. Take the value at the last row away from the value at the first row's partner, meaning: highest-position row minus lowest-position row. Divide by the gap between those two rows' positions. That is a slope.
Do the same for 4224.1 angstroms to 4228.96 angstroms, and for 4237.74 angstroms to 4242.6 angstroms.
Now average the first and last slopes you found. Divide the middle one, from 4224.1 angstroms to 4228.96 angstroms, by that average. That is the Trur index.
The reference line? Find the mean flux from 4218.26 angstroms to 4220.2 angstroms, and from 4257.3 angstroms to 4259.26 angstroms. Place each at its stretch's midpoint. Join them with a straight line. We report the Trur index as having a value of -0.1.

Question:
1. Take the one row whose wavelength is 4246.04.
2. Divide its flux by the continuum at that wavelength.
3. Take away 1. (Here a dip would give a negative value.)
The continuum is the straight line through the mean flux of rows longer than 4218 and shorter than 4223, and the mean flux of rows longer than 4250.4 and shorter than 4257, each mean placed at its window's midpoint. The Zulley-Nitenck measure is 0.4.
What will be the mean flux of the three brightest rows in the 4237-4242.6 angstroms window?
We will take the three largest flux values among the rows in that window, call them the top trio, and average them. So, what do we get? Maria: 7.2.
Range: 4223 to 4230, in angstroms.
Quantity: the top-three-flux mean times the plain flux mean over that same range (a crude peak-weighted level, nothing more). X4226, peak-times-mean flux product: 8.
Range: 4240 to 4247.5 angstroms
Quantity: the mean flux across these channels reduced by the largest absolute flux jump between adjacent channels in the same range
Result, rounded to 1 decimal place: 6.3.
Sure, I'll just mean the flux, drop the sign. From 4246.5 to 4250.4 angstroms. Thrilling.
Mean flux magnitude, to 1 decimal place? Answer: 7.0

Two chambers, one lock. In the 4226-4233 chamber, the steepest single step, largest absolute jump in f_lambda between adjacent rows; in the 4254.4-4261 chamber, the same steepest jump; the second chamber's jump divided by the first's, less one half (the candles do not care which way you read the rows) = 2.0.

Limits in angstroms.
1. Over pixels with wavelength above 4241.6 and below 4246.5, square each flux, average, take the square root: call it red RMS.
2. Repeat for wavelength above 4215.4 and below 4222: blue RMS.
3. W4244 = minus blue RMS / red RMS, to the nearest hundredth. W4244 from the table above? -0.82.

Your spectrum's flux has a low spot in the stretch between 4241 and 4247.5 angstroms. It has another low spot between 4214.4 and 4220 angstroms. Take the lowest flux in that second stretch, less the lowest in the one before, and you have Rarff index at -1.1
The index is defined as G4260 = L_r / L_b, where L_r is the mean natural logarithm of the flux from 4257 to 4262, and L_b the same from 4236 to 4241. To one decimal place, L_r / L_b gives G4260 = 1.0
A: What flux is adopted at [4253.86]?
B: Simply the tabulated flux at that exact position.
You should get 3.079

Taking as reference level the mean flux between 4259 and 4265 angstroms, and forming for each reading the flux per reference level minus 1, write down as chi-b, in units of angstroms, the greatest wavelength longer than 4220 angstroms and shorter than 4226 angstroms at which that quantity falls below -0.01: 4225.55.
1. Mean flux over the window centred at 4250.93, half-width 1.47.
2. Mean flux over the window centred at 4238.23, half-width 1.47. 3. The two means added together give 12.3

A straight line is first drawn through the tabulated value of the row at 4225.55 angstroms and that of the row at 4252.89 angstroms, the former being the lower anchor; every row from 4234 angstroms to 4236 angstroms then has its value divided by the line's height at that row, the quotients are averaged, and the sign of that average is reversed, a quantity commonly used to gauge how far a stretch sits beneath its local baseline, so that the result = -1.8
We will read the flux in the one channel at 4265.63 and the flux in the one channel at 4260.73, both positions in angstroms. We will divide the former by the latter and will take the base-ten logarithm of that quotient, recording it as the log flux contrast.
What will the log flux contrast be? 0.32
